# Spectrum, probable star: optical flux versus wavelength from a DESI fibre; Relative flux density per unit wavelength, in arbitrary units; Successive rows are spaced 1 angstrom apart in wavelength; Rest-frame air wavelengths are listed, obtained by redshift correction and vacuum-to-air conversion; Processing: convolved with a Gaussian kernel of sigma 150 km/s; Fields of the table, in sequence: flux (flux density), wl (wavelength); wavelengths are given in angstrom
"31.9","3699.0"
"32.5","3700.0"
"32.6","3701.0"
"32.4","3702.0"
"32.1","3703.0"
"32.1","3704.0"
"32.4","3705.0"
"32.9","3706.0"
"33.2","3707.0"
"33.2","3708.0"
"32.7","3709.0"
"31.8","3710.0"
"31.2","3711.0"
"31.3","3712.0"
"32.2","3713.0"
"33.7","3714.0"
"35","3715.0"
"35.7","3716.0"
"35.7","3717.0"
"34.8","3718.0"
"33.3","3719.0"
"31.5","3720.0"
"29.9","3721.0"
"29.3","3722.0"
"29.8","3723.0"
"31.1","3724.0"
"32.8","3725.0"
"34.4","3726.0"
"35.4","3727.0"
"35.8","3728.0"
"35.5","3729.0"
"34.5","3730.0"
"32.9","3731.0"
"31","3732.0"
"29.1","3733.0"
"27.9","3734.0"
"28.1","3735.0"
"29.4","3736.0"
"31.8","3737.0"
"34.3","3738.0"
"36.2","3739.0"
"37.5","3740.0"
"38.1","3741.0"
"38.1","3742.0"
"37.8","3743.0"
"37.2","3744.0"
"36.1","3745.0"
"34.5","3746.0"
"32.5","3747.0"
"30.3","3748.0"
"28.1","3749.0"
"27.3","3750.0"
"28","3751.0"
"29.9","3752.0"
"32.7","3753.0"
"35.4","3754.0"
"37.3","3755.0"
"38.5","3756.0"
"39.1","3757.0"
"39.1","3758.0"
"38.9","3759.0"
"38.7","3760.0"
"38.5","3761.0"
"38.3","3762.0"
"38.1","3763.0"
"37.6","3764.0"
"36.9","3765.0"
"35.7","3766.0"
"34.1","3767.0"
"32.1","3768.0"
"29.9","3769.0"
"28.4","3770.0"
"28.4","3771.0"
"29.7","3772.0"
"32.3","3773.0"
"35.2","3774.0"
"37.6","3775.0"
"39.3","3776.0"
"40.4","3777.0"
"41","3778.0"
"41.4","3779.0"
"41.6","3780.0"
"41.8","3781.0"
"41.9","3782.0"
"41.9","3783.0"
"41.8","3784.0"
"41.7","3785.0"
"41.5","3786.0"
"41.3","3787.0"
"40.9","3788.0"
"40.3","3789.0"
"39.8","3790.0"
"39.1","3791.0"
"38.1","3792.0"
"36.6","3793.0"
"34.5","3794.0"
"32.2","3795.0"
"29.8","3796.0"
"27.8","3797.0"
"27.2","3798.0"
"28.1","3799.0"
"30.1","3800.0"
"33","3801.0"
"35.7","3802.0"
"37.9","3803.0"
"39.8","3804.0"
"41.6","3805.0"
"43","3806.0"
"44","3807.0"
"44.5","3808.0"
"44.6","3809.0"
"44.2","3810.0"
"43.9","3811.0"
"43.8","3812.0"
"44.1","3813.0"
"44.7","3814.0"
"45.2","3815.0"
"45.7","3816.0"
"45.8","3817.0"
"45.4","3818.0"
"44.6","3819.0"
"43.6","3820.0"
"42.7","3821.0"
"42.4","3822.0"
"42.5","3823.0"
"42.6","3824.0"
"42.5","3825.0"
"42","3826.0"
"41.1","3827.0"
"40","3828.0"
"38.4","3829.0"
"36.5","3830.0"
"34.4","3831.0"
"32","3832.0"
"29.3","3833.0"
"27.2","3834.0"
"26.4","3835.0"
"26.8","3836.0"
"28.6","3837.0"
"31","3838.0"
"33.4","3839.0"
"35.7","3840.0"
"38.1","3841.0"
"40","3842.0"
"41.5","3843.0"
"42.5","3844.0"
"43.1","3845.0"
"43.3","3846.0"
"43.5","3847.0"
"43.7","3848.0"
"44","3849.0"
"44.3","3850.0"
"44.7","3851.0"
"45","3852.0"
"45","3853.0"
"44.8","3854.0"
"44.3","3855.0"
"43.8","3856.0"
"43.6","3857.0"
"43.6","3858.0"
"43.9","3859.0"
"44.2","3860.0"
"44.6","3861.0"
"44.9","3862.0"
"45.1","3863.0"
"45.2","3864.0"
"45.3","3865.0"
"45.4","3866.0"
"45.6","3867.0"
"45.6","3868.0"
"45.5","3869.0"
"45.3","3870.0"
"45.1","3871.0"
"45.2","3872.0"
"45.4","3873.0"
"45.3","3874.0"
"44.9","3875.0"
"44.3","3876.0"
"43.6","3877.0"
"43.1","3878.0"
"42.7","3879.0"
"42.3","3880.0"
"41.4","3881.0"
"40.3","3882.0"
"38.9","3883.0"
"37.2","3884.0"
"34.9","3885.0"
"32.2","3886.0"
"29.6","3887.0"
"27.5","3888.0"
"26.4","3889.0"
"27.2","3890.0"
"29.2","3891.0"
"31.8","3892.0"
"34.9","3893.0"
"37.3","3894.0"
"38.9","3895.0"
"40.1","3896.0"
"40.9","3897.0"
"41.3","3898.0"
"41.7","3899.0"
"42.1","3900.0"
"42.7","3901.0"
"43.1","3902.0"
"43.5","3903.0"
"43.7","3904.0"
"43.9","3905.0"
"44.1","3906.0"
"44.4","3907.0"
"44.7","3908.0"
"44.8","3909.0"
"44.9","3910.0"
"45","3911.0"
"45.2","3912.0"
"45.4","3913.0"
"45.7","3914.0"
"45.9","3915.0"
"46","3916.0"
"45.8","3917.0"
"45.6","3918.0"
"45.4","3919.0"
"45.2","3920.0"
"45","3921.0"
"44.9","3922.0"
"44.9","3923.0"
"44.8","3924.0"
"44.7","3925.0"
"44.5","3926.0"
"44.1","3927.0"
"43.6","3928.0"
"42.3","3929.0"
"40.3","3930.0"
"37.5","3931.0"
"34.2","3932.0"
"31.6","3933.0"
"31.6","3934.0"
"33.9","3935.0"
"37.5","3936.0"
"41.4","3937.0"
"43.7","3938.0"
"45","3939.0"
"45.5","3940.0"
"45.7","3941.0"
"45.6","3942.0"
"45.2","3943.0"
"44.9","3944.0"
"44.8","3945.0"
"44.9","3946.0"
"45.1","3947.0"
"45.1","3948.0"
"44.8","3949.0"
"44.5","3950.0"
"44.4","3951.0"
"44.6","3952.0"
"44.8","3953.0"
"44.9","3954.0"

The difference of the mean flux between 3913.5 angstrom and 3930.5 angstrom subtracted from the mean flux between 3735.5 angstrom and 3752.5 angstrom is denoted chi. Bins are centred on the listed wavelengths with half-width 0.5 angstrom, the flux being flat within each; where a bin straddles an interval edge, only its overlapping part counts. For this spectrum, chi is -11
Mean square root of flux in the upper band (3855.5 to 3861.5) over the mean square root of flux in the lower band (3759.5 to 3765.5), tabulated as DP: 1.08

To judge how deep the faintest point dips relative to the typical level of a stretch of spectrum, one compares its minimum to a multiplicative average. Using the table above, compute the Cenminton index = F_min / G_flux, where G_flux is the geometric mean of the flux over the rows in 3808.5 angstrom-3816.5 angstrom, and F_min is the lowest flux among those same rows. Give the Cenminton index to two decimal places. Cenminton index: 0.98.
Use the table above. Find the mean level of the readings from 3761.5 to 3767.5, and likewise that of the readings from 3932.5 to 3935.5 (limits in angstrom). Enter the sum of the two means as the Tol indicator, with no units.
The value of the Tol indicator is 69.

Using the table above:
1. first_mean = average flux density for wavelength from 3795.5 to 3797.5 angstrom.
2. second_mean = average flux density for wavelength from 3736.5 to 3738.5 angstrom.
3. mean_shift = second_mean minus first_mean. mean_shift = 4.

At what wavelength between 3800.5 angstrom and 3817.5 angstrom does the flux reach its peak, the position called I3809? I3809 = 3817.0 angstrom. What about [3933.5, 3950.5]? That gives 3941.0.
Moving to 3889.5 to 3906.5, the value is 3906.0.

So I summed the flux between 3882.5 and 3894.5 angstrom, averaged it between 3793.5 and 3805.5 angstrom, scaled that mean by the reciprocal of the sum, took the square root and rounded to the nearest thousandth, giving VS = 0.293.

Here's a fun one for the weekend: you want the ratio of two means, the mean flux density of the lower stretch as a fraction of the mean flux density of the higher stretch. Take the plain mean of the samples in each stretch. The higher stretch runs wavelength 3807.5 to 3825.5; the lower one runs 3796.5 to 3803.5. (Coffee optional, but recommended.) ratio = 0.713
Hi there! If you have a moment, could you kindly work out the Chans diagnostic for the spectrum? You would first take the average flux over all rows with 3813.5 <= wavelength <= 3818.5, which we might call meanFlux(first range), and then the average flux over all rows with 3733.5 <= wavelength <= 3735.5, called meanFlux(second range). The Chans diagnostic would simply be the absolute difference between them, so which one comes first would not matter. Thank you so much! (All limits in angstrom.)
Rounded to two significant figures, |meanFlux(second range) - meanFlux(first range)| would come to 17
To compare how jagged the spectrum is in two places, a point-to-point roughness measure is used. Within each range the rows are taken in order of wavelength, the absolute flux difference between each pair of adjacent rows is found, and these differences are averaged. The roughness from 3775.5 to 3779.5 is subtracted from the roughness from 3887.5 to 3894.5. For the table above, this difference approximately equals 1.3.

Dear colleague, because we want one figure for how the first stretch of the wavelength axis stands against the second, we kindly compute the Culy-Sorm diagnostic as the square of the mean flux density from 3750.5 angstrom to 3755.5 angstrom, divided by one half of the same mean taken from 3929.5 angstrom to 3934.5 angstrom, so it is 61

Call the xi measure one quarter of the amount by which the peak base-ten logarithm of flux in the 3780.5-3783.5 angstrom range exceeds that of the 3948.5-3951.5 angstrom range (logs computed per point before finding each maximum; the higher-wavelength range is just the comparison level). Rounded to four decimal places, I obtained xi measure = -0.0073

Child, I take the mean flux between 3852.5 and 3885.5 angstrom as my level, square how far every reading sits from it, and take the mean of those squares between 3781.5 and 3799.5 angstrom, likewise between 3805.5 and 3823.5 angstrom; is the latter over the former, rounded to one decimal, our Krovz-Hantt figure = 0.0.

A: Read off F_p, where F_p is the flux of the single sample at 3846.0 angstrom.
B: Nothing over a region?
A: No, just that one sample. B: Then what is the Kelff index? 43.3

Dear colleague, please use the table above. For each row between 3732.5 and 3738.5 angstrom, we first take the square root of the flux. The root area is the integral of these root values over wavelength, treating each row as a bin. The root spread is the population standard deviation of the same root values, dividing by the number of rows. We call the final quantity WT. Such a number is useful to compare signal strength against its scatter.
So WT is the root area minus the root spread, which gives 32.7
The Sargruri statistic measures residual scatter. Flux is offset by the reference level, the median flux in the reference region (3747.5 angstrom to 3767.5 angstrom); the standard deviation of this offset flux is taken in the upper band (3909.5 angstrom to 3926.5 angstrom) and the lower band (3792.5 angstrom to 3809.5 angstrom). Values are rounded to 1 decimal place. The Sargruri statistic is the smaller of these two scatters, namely 0.4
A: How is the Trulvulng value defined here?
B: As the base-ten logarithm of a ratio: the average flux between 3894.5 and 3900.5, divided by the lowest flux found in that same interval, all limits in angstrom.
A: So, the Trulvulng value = 0.021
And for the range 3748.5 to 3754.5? 0.044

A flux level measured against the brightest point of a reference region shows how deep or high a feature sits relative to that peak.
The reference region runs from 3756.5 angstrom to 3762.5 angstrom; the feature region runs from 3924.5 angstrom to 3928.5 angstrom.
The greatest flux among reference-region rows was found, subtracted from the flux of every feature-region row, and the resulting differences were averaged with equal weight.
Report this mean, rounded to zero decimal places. 5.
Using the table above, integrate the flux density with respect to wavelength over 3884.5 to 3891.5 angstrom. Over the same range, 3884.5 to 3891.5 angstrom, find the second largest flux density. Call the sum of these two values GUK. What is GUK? 239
